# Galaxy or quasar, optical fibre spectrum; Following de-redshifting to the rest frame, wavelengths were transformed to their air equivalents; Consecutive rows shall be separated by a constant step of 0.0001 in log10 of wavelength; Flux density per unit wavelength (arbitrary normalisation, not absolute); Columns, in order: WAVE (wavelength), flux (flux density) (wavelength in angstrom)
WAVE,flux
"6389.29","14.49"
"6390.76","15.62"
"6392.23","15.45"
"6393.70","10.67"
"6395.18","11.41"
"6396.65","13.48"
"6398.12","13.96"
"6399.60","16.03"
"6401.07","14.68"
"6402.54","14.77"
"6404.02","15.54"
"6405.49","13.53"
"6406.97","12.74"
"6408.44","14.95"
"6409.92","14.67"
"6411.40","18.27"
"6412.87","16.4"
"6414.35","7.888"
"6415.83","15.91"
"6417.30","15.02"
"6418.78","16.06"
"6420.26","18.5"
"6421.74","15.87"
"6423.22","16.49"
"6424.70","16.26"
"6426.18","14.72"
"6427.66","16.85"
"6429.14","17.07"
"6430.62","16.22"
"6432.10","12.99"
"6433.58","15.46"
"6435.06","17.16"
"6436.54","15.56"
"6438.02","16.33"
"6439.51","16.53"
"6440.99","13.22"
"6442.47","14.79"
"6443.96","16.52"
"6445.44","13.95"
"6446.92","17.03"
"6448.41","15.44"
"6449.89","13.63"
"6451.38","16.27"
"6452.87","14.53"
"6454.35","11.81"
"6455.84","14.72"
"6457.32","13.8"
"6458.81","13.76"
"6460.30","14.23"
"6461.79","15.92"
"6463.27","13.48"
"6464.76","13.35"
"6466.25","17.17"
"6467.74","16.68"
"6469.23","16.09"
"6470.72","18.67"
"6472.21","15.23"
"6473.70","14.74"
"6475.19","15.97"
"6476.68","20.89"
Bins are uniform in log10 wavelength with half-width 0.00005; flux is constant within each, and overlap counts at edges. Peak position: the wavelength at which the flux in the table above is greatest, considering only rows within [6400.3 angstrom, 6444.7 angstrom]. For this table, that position 6420.26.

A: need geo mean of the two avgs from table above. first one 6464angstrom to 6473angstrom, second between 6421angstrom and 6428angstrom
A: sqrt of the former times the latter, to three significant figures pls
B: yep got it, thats 16.1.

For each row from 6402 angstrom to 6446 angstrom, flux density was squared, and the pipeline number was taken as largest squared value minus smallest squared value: 280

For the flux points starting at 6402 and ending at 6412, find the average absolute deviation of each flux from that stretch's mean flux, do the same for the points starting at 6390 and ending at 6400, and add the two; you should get 2.8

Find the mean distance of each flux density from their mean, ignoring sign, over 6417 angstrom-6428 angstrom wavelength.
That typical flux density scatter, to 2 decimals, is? 0.80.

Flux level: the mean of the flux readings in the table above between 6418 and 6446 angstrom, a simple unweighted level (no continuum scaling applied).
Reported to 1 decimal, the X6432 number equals 15.8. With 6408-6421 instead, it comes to 15.3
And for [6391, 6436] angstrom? 15.0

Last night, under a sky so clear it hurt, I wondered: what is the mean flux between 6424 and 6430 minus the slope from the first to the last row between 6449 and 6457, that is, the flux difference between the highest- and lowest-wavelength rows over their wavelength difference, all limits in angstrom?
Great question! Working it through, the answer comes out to 16.0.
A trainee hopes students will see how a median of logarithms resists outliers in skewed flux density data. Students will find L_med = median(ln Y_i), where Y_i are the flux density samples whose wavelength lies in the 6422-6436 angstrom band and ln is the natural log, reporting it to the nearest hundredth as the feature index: 2.79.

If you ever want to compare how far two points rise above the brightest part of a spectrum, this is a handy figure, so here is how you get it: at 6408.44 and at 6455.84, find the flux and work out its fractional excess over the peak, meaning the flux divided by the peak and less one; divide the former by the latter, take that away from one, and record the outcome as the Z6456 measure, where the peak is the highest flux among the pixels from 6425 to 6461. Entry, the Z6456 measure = 0.09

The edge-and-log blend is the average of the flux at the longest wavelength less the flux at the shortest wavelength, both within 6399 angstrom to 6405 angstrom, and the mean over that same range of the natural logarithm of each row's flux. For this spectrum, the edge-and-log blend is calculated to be 1.12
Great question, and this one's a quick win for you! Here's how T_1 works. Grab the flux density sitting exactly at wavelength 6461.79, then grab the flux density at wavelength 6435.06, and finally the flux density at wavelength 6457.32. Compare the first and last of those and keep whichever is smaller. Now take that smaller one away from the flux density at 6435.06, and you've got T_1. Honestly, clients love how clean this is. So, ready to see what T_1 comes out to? 3.4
